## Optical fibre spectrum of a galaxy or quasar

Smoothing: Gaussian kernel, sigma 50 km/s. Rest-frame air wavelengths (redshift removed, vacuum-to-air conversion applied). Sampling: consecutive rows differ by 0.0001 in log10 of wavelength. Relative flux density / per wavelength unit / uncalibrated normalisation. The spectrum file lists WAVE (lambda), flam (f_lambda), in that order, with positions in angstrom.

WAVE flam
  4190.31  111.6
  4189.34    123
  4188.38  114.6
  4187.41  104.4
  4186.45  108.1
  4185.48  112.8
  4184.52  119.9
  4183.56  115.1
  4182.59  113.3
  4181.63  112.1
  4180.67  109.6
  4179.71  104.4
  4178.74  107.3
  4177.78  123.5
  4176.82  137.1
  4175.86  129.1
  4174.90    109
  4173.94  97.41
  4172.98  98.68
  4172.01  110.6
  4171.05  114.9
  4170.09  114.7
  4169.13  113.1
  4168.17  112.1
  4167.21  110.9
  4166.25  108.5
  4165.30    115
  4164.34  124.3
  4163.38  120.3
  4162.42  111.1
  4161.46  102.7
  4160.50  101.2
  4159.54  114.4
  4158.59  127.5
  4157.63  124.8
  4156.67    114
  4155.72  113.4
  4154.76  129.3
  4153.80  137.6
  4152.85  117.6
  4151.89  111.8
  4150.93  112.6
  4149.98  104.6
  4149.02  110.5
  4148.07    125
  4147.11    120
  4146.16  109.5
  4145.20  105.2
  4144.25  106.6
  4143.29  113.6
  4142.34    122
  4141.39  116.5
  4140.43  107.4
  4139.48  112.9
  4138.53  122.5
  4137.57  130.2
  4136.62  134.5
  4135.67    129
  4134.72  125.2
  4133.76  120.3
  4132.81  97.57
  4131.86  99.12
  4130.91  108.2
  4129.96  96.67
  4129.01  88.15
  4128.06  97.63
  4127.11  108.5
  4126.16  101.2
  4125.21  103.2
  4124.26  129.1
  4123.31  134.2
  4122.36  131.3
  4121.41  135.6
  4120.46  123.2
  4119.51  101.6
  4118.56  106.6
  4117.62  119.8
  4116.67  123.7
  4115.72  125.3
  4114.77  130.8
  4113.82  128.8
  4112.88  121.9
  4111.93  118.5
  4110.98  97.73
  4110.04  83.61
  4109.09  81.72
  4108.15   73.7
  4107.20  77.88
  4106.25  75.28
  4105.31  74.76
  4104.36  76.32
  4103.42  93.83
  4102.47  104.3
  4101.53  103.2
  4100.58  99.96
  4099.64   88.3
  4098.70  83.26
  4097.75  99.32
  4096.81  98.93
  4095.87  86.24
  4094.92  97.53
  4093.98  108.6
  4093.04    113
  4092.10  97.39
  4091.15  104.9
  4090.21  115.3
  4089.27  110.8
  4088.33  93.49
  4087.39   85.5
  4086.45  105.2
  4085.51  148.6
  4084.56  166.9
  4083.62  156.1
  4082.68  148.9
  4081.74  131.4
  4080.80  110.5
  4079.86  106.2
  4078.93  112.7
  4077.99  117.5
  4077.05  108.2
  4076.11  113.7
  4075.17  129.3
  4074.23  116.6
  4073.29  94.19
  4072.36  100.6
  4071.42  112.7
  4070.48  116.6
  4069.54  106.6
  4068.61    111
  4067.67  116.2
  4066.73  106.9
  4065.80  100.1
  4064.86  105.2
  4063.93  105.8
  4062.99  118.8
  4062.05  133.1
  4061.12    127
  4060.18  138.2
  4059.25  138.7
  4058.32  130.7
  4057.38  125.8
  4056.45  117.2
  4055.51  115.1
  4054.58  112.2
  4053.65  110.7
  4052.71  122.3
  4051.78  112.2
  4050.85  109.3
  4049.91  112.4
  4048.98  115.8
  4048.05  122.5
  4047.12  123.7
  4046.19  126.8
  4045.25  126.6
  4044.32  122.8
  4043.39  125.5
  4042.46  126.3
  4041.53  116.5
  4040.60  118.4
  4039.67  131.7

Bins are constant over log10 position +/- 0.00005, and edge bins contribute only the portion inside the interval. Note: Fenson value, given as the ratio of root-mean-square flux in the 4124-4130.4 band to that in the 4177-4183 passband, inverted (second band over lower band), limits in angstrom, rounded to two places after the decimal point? 1.07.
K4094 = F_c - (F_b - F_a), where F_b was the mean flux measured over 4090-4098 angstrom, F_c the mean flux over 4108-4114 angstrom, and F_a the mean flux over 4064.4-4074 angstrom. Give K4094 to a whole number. 106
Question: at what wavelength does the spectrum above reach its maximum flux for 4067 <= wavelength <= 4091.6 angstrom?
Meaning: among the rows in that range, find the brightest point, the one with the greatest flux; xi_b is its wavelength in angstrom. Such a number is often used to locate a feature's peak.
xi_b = 4084.56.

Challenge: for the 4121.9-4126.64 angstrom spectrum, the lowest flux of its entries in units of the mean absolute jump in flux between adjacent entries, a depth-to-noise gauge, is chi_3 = 11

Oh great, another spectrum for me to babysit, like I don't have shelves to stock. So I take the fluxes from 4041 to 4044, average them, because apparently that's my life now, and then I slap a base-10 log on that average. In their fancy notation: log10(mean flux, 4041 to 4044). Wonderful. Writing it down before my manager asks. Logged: 2.09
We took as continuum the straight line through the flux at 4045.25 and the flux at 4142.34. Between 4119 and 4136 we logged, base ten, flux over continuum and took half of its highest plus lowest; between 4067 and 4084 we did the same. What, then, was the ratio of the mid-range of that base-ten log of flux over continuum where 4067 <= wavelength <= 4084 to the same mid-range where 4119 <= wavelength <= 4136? 0.3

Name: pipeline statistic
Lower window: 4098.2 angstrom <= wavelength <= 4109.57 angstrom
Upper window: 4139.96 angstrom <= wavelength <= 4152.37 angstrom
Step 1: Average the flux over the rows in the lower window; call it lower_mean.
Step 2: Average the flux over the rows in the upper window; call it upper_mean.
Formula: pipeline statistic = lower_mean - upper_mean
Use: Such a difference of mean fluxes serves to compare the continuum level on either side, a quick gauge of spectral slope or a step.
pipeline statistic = -27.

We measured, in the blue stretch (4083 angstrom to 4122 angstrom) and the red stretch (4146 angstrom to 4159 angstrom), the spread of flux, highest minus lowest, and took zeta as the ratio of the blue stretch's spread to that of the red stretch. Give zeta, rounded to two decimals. 2.82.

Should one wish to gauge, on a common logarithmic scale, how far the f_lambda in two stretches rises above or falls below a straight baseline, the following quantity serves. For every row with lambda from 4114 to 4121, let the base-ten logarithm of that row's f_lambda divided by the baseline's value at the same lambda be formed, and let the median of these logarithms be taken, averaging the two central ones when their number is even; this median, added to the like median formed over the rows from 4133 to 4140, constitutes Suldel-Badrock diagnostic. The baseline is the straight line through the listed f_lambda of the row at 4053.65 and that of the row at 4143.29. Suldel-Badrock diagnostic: 0.08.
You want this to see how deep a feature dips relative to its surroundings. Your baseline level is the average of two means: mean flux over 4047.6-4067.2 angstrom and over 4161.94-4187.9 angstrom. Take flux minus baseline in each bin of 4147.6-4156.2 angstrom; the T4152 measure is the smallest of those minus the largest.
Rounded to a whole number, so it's -33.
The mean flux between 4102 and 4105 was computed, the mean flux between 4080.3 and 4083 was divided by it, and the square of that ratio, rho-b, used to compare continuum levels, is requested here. 2.0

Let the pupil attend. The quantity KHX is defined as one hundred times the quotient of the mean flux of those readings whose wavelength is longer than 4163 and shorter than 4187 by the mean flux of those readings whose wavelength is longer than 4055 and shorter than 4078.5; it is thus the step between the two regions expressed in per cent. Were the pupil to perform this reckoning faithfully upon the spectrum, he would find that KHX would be 97.8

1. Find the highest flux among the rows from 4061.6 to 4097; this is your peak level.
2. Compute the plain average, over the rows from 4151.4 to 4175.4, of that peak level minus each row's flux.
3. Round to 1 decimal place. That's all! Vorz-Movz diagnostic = 52.7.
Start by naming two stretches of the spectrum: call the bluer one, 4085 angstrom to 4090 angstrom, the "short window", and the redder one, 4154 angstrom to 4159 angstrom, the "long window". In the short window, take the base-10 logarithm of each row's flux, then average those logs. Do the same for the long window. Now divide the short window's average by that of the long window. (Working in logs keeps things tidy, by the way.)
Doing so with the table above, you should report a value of 0.973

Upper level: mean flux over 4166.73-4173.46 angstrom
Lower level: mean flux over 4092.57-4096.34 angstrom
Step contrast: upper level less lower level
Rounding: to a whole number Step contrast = 9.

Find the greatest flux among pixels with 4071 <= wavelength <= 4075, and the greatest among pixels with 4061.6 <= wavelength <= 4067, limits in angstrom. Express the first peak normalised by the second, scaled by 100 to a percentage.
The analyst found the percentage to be 88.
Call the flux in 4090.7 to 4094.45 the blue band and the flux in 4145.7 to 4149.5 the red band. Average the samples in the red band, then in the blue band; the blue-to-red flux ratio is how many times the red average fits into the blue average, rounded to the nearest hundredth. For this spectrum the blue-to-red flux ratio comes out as 0.91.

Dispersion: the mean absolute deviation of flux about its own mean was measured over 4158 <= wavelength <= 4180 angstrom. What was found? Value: 8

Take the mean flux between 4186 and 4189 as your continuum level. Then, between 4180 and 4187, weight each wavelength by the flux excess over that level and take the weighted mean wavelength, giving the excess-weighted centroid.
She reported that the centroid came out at 4183.7 angstrom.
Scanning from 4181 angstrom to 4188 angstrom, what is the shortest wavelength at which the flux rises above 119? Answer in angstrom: 4184.52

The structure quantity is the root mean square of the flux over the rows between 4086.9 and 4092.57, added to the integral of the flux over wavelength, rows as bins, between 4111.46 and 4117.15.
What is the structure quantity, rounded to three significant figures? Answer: 811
